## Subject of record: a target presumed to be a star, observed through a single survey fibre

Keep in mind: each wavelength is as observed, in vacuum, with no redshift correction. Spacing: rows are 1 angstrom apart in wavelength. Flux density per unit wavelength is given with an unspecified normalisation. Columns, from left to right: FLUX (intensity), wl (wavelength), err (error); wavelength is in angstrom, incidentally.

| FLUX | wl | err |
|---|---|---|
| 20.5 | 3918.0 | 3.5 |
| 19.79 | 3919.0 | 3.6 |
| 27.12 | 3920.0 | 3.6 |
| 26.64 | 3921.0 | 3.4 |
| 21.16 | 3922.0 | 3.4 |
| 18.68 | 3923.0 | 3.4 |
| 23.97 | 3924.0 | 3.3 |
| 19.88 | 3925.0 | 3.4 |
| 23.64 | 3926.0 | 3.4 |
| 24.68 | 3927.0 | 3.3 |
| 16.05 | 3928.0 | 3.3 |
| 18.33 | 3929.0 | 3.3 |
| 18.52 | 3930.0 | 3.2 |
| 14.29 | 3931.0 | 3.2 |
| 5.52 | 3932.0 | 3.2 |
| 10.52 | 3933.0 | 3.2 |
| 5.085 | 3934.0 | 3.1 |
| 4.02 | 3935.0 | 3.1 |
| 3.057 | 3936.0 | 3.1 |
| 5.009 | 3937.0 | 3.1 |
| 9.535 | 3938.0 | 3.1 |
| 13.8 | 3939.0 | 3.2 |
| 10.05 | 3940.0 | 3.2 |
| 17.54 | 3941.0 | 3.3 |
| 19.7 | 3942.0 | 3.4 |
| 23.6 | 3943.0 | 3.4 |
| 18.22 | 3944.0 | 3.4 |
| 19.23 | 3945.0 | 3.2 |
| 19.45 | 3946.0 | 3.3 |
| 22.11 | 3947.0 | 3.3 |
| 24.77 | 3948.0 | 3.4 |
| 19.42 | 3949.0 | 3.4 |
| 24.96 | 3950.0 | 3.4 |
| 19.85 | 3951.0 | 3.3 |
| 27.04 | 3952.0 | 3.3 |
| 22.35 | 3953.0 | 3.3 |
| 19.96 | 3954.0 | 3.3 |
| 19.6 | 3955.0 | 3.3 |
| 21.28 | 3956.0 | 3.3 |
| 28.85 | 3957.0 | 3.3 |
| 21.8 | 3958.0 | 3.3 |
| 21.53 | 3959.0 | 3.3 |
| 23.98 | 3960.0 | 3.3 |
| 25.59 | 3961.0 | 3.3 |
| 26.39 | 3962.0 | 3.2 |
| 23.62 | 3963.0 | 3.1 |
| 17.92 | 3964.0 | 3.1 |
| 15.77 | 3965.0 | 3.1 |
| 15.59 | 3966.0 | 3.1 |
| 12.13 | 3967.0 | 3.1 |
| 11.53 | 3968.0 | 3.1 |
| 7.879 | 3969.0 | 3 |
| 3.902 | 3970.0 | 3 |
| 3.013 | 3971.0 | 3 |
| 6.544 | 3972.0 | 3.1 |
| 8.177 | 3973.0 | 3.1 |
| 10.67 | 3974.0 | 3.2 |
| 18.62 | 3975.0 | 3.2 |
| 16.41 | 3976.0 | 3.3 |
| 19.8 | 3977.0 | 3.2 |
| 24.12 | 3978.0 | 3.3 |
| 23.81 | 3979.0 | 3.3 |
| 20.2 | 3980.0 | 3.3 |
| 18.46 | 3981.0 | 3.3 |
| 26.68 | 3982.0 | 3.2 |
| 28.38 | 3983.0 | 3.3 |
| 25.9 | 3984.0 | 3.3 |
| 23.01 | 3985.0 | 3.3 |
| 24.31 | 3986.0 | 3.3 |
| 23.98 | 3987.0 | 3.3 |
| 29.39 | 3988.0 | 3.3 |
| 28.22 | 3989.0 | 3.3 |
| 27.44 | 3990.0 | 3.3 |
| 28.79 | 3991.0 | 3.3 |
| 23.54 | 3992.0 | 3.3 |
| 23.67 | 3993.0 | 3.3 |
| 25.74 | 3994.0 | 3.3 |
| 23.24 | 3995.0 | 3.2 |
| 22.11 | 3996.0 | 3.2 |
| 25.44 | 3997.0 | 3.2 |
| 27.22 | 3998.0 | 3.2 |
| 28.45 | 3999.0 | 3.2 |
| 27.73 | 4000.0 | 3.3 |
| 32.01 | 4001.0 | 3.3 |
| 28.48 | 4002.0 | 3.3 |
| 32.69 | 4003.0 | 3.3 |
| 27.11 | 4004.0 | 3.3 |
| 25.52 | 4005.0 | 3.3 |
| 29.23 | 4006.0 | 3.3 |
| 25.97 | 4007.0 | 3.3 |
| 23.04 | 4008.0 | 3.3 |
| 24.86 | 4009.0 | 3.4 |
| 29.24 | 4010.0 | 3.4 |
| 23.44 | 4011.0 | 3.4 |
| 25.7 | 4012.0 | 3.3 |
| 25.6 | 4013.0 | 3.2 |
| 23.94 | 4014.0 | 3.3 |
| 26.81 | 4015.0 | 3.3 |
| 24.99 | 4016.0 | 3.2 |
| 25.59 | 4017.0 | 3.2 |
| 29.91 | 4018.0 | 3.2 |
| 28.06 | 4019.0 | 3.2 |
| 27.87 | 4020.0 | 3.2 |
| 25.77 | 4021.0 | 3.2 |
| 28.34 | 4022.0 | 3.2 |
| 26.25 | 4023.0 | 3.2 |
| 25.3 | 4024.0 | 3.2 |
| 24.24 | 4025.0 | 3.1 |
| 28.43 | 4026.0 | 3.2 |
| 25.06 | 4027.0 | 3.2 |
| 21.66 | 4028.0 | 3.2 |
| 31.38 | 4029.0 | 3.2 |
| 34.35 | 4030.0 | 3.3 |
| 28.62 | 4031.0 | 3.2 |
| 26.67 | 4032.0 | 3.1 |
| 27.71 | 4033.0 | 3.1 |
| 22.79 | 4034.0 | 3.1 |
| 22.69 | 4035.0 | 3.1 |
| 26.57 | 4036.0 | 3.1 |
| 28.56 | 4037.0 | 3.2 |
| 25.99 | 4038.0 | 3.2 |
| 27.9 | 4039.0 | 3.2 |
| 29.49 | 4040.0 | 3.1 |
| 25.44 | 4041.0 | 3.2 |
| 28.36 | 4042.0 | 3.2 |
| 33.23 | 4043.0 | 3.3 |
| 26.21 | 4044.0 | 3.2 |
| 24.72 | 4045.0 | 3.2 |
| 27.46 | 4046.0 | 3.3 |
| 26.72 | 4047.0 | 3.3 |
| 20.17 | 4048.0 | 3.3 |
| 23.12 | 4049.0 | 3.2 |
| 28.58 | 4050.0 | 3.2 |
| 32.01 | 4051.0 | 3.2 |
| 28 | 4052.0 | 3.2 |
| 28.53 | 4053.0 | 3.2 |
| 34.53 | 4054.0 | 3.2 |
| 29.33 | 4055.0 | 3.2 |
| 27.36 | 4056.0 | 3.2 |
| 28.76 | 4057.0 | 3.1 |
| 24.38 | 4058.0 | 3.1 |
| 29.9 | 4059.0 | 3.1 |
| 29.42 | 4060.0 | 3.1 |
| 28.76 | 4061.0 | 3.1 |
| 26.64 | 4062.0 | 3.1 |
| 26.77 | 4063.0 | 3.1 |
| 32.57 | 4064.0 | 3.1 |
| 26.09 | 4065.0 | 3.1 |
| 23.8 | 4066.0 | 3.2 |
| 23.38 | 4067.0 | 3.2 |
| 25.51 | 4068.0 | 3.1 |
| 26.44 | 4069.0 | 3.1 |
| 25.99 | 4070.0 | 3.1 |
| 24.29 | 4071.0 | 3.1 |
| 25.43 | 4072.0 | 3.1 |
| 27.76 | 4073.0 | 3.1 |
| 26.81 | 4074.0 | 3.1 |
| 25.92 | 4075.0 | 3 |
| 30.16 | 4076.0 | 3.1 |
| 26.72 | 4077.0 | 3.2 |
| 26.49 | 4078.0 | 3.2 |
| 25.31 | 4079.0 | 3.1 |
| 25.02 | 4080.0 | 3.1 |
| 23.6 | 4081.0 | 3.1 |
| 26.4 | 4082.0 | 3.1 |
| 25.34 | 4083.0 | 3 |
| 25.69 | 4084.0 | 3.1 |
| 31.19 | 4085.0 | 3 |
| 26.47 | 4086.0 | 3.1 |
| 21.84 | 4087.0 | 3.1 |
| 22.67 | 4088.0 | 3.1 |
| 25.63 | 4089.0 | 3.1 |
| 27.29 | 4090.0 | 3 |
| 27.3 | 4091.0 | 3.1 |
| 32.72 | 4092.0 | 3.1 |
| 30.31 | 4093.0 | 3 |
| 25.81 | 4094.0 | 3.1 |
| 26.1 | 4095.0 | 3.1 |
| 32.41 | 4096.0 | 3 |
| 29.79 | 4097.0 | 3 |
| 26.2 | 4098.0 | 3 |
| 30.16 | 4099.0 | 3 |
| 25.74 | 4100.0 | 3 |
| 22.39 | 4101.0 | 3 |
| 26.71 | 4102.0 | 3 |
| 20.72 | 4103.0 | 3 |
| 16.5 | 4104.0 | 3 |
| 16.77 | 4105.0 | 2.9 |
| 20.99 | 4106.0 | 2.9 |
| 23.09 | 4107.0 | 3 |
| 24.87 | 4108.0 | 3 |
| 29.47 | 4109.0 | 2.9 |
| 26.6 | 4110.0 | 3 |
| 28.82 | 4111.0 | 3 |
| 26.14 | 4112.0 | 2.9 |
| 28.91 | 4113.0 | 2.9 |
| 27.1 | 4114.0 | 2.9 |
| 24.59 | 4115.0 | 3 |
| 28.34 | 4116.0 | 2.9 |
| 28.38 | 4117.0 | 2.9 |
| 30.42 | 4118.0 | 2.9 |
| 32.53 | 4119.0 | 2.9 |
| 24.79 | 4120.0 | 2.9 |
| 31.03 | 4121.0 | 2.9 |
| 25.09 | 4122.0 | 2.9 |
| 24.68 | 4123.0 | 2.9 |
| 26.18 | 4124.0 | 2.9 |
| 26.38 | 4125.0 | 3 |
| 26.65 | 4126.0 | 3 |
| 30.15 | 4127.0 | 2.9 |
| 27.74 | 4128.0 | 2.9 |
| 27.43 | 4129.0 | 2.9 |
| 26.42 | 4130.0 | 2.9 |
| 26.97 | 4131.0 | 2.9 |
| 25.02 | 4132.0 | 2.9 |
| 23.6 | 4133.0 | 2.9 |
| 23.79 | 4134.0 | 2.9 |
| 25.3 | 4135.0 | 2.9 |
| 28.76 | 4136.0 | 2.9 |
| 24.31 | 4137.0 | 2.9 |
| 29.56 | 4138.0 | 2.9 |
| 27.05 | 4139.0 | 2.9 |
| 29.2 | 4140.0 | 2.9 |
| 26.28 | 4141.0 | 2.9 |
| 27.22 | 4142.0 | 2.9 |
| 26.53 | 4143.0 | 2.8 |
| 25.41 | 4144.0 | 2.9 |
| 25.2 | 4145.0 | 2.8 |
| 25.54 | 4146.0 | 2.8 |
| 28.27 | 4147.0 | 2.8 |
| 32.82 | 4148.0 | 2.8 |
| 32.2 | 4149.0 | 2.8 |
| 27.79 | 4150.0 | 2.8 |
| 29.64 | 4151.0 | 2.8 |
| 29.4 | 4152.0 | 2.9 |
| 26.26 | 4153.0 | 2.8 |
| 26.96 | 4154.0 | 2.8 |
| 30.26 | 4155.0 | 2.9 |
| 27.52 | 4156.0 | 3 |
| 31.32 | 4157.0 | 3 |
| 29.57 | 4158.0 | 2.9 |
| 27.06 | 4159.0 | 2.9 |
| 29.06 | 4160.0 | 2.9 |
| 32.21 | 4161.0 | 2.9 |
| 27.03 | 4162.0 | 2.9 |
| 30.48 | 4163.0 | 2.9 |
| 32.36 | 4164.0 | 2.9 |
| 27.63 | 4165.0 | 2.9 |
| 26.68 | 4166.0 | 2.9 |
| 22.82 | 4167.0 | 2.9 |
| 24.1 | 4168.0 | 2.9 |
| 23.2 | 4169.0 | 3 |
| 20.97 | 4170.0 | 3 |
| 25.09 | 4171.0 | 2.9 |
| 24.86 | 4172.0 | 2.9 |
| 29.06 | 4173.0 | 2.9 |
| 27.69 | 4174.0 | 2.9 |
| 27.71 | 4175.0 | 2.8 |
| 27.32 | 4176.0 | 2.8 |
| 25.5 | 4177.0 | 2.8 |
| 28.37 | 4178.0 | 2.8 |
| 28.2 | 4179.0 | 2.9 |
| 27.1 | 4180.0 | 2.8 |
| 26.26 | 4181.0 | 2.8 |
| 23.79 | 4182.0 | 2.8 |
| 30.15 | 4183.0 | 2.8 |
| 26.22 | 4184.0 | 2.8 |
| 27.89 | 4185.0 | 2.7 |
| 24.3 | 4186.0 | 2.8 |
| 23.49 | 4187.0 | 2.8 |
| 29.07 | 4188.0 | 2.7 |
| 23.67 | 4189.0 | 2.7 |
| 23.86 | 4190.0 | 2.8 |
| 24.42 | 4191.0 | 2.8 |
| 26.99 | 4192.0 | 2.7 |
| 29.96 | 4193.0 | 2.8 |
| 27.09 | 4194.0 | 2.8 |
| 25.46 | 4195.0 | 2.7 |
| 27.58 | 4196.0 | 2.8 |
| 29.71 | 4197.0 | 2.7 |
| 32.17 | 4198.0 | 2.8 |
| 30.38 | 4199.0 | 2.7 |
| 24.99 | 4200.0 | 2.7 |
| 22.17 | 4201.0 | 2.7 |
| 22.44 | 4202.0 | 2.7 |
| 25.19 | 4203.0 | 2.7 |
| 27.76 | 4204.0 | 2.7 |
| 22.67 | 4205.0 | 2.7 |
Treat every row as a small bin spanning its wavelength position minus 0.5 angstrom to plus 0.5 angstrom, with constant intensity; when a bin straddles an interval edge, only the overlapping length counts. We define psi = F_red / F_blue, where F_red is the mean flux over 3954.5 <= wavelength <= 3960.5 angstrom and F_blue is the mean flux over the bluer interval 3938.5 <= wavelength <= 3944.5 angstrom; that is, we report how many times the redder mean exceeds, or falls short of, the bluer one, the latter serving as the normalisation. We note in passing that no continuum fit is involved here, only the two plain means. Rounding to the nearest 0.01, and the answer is 1.33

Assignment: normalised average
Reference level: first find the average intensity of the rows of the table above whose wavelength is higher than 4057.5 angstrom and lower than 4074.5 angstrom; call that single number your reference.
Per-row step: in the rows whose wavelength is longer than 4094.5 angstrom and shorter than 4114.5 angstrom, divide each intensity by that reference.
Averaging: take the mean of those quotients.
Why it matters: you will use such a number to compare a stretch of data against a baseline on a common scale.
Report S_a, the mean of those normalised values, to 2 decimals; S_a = 0.95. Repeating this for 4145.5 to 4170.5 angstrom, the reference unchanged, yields 1.05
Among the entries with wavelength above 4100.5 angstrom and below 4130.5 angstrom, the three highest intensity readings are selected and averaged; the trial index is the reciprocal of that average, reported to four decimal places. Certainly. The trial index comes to 0.0319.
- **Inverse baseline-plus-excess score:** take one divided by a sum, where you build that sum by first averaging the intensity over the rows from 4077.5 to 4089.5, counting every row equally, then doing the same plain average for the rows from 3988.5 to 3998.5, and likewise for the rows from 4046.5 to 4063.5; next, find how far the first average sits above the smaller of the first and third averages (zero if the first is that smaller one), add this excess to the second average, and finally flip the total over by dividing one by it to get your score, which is 0.0392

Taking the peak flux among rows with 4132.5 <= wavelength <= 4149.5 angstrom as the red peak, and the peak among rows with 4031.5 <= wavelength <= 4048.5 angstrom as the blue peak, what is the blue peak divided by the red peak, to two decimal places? 1.01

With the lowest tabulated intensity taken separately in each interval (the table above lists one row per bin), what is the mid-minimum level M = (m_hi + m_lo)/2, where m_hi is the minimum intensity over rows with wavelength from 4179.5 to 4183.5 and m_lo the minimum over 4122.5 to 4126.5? 24.2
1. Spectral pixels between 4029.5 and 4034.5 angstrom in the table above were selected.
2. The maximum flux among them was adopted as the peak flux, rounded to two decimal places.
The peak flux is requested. 34.35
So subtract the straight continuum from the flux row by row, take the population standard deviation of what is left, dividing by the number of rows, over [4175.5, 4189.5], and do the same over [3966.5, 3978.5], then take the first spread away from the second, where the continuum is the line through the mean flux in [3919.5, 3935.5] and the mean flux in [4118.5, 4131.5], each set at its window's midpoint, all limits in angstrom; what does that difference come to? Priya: 4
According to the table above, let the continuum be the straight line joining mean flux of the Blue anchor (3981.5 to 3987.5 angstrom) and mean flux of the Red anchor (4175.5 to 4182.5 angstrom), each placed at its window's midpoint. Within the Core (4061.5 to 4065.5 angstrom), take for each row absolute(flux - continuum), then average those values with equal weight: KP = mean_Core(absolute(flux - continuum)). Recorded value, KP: 2.1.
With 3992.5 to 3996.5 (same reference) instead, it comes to 1.9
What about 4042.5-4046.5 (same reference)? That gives 2.7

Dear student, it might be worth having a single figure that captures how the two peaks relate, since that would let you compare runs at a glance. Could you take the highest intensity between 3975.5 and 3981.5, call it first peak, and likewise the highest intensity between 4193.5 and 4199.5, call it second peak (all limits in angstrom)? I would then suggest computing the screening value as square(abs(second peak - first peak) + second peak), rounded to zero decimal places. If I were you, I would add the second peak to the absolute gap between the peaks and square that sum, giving 1618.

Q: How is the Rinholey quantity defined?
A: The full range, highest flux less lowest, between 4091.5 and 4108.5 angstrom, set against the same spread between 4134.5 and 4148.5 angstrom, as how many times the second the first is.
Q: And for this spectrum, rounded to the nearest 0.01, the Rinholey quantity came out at 1.91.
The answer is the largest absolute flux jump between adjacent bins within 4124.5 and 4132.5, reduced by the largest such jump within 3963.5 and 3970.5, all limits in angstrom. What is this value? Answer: -0.5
